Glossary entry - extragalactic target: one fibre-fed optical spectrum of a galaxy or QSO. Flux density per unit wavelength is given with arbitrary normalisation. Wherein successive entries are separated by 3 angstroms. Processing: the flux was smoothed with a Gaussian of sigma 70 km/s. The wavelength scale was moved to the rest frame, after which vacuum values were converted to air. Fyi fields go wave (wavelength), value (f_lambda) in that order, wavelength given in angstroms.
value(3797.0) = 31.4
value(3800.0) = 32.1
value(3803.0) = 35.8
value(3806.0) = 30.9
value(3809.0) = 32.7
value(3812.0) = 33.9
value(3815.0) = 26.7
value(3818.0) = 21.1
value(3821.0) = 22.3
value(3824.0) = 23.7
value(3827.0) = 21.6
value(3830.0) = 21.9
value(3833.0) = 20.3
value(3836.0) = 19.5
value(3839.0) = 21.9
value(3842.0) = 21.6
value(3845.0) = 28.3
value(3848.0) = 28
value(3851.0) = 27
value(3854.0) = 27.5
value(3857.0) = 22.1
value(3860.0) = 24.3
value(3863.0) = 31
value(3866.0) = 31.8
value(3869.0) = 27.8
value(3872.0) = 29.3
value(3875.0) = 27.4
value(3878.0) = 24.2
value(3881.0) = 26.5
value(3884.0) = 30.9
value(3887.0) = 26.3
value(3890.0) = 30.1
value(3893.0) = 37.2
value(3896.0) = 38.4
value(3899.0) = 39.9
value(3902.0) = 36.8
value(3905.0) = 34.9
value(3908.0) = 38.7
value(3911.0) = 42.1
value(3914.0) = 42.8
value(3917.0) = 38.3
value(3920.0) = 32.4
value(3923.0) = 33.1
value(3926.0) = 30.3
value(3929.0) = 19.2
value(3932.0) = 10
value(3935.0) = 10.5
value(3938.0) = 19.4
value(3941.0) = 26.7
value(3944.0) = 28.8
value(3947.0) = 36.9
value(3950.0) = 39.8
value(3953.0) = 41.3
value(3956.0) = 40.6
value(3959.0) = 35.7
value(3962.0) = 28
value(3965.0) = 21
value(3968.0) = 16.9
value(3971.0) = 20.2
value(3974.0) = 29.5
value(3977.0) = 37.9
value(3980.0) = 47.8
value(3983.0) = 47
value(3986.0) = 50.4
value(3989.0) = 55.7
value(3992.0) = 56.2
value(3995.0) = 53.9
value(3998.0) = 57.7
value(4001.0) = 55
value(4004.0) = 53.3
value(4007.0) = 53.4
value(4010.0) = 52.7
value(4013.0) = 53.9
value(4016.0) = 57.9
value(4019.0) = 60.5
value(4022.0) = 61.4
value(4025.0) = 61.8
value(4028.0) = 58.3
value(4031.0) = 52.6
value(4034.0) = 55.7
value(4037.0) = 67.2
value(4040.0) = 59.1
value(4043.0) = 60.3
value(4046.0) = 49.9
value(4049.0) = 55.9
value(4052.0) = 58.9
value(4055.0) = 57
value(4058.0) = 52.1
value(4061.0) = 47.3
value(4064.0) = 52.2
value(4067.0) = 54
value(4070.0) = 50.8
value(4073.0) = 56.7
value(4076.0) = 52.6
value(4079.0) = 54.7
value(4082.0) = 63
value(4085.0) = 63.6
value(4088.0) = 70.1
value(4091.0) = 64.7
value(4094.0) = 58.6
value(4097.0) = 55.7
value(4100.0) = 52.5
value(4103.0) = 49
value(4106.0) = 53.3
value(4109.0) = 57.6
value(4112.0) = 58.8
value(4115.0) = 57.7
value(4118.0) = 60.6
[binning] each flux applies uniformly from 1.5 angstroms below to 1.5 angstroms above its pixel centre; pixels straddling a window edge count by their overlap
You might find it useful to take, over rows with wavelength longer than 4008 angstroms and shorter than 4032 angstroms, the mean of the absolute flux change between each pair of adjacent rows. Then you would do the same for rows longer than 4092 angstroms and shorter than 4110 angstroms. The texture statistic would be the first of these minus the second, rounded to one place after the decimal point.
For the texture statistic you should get -1.0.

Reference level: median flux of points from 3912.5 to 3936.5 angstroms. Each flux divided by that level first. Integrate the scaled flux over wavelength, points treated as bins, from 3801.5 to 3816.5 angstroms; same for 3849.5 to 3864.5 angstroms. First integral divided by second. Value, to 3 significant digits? 1.21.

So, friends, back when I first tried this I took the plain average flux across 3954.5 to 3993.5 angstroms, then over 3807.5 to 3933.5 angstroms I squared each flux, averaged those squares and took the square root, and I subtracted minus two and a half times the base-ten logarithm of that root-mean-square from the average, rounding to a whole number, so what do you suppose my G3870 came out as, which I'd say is 41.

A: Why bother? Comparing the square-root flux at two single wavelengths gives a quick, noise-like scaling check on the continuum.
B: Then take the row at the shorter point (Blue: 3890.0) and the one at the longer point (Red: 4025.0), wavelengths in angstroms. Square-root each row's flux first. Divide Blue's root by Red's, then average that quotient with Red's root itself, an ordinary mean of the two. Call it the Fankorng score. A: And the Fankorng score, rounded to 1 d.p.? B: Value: 4.3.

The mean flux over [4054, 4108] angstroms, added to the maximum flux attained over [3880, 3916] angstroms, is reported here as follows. 99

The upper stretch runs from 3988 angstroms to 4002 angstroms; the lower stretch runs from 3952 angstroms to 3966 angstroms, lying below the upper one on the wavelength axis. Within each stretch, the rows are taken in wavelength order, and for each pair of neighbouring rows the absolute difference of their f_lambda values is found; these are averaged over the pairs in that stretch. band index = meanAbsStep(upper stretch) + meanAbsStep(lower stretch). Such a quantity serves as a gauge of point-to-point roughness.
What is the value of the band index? 7.4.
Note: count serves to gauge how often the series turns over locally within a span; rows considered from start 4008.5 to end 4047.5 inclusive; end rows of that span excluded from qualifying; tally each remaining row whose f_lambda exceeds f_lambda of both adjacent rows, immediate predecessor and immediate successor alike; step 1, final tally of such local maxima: 3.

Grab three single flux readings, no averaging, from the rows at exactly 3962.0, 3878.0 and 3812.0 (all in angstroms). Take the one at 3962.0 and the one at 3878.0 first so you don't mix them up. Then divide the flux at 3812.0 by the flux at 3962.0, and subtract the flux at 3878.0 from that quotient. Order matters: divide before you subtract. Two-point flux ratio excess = -23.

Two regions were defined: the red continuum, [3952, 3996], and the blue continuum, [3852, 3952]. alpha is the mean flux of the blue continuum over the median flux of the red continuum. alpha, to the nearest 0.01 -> 0.74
